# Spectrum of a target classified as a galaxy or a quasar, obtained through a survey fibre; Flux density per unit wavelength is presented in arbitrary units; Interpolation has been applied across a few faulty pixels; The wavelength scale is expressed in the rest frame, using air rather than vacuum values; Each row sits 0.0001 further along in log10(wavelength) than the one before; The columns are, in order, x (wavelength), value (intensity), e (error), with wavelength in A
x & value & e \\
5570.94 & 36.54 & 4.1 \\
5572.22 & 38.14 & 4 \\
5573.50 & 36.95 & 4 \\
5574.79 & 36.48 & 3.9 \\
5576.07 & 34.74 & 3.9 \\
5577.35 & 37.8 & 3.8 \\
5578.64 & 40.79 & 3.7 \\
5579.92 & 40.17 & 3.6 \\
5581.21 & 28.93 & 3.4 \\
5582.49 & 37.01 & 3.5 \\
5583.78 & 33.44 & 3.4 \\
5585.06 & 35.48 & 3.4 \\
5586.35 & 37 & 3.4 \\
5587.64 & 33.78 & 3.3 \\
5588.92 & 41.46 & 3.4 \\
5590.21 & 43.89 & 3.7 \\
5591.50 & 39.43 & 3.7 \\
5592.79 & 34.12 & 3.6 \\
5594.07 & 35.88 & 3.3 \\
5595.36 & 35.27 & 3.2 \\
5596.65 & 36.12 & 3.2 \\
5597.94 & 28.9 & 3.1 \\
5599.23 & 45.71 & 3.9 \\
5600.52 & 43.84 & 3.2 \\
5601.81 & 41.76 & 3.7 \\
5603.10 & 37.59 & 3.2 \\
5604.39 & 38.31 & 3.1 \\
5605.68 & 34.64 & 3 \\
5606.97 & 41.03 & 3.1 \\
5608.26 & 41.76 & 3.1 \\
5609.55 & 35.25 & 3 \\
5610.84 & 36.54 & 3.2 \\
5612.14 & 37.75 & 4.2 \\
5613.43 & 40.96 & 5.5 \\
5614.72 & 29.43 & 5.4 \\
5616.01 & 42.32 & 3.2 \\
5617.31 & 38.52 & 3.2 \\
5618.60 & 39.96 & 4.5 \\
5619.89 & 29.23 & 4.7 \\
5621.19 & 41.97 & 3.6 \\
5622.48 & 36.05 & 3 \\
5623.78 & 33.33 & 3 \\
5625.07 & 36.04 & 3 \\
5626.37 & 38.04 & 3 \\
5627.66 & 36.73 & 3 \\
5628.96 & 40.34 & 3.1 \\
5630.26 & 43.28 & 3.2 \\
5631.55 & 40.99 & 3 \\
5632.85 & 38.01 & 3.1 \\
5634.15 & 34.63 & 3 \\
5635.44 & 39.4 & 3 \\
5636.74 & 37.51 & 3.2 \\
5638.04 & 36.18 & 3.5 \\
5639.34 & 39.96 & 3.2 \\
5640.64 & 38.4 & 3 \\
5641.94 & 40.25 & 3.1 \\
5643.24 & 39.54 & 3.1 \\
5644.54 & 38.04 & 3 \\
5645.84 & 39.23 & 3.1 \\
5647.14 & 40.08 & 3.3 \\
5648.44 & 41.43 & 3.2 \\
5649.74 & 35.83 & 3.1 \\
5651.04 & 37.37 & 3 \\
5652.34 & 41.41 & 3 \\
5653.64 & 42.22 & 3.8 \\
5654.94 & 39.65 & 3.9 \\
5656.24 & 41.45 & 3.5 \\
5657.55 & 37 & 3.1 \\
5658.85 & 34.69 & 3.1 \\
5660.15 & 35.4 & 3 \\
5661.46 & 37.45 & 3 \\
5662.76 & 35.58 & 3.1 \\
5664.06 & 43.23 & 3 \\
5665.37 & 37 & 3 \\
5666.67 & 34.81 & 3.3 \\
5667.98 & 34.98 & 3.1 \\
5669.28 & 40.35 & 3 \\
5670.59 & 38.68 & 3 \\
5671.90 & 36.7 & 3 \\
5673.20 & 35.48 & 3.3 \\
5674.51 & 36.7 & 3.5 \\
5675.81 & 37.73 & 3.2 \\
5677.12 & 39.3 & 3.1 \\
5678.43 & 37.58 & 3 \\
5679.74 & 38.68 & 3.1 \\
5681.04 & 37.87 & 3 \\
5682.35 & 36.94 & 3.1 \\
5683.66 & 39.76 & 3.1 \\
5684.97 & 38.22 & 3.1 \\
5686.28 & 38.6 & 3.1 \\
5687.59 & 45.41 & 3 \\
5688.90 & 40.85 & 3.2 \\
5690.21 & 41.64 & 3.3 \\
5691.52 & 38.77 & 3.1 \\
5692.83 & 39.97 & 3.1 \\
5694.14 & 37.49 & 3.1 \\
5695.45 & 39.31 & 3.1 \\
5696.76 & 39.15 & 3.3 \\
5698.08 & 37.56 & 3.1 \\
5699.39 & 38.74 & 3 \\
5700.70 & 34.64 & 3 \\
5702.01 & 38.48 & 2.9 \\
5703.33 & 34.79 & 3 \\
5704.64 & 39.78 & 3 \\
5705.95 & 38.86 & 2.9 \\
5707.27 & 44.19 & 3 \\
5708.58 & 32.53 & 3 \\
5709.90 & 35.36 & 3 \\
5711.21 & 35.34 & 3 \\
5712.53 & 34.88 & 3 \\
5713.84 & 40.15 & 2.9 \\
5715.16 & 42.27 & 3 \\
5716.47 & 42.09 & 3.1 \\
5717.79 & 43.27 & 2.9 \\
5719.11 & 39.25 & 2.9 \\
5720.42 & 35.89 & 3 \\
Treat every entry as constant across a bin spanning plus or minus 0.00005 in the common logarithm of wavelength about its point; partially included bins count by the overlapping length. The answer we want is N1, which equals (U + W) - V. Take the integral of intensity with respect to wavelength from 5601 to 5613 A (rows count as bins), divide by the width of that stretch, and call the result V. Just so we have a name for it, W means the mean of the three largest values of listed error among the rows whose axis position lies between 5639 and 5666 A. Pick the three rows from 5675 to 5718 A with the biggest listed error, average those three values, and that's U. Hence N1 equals -31.4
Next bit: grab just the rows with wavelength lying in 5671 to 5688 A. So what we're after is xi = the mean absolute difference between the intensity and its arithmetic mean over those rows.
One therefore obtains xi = 1.5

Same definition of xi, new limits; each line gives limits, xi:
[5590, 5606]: 3.7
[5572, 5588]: 2.3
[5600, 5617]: 3.1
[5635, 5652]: 1.4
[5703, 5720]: 3.1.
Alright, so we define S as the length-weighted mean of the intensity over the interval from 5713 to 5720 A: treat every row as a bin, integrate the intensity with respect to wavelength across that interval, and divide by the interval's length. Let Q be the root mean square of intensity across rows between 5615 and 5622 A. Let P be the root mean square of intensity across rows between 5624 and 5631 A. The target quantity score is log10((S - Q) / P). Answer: -1.21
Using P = 39.0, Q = 38.7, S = 41.1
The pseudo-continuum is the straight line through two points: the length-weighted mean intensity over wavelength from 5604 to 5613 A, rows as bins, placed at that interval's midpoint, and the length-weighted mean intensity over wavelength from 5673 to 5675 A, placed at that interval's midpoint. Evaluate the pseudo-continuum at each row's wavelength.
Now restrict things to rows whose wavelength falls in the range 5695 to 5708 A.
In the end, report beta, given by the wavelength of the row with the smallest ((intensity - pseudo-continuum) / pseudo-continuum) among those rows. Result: 5700.70 A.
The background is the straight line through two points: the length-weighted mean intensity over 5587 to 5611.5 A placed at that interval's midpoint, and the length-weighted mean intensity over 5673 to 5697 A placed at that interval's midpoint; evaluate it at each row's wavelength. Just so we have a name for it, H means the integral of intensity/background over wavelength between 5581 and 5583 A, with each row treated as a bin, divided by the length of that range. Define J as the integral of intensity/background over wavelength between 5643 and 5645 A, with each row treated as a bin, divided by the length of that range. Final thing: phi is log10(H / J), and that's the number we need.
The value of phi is -0.054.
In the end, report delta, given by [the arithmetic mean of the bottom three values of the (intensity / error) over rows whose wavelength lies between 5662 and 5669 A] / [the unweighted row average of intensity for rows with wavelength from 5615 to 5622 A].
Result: 0.29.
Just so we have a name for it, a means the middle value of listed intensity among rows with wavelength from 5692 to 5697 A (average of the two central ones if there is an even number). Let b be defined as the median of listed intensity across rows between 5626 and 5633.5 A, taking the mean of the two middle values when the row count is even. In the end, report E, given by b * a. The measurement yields 1537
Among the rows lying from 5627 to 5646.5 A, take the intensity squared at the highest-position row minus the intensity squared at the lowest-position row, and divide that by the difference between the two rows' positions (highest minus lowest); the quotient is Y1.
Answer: 10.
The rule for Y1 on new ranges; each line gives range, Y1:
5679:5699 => -5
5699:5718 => 20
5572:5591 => 26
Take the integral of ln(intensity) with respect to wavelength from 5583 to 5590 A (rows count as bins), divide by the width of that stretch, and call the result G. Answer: 3.60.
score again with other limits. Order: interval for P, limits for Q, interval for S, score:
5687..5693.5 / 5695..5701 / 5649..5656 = -1.42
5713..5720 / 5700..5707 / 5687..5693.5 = -1.02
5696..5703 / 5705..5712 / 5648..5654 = -1.27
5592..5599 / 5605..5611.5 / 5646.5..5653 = -1.42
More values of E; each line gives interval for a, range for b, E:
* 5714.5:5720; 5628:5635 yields 1702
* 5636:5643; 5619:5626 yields 1384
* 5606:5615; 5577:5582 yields 1472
